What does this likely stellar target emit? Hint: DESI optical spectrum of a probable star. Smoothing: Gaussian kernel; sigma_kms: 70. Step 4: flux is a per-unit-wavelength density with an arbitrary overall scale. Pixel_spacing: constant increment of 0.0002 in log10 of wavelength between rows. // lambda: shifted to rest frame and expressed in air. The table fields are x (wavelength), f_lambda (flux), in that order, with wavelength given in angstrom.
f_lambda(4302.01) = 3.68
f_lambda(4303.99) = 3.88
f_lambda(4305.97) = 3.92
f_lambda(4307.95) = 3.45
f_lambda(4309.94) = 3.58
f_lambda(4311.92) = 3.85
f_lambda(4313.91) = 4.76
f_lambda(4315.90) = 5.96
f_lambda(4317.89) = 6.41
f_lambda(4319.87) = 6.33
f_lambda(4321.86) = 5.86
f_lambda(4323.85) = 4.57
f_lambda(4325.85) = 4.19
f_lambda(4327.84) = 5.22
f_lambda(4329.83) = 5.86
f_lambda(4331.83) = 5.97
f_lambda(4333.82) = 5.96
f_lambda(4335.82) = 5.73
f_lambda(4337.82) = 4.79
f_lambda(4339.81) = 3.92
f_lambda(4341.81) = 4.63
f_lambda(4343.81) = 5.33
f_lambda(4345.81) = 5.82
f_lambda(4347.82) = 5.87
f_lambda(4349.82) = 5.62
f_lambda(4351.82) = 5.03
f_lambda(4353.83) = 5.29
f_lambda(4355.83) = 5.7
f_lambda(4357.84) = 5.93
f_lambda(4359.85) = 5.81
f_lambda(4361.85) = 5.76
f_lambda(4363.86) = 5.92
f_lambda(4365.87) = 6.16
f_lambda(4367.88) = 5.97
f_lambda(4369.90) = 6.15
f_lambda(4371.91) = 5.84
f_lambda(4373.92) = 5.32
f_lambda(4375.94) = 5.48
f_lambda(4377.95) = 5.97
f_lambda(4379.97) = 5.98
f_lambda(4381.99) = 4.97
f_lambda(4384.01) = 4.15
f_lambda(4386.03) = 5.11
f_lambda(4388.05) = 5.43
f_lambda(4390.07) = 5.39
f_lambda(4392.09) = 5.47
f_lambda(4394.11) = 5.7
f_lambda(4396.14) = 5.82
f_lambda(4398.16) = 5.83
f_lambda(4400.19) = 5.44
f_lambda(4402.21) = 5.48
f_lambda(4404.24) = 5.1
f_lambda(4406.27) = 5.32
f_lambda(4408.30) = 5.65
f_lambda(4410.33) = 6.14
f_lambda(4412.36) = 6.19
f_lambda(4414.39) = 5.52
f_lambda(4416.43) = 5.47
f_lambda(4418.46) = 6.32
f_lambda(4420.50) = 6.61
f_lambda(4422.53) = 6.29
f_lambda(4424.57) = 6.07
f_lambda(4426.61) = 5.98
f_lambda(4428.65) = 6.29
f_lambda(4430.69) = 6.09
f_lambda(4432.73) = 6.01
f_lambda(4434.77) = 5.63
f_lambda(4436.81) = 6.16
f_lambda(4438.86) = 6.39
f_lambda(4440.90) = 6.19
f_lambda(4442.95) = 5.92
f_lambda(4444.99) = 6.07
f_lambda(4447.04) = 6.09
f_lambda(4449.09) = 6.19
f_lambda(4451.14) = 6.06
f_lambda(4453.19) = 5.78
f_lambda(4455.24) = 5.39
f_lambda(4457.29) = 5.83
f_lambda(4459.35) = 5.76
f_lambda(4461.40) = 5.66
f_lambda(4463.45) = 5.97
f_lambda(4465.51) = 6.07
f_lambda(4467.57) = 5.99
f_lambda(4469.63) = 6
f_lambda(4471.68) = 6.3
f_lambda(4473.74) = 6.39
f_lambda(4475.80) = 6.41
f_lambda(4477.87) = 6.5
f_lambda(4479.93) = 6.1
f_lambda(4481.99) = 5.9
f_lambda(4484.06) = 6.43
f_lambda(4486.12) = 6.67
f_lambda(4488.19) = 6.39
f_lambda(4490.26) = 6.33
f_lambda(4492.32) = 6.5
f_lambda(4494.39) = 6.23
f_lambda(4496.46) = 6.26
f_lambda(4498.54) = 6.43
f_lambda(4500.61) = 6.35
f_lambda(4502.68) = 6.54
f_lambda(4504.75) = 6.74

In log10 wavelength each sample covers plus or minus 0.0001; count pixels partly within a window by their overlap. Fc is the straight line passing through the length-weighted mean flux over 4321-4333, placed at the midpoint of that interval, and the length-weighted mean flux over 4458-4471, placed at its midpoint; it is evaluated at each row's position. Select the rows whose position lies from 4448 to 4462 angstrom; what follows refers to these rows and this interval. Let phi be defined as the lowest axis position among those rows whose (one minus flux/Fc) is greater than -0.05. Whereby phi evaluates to 4451.14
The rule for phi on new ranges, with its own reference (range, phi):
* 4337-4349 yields 4337.82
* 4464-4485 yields 4465.51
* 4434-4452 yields 4434.77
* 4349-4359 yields 4349.82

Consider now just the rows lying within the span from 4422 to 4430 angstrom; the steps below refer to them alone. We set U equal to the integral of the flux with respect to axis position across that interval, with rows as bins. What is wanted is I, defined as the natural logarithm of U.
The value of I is 3.89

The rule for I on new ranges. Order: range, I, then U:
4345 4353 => 3.80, 45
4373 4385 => 4.15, 64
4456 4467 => 4.16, 64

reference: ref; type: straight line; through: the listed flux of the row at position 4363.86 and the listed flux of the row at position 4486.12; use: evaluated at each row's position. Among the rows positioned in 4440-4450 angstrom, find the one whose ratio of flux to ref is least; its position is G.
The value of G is 4442.95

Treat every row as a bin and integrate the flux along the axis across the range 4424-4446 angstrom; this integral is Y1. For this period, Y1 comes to 134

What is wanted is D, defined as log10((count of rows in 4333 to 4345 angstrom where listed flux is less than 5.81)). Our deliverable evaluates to 0.70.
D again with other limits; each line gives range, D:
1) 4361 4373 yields 0.00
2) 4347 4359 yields 0.60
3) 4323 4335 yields 0.48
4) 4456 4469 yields 0.30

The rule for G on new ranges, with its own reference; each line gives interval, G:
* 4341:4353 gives 4341.81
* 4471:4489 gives 4481.99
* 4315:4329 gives 4325.85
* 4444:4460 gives 4455.24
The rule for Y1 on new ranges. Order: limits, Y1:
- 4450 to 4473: 136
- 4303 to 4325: 105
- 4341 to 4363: 122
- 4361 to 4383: 127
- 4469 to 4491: 139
